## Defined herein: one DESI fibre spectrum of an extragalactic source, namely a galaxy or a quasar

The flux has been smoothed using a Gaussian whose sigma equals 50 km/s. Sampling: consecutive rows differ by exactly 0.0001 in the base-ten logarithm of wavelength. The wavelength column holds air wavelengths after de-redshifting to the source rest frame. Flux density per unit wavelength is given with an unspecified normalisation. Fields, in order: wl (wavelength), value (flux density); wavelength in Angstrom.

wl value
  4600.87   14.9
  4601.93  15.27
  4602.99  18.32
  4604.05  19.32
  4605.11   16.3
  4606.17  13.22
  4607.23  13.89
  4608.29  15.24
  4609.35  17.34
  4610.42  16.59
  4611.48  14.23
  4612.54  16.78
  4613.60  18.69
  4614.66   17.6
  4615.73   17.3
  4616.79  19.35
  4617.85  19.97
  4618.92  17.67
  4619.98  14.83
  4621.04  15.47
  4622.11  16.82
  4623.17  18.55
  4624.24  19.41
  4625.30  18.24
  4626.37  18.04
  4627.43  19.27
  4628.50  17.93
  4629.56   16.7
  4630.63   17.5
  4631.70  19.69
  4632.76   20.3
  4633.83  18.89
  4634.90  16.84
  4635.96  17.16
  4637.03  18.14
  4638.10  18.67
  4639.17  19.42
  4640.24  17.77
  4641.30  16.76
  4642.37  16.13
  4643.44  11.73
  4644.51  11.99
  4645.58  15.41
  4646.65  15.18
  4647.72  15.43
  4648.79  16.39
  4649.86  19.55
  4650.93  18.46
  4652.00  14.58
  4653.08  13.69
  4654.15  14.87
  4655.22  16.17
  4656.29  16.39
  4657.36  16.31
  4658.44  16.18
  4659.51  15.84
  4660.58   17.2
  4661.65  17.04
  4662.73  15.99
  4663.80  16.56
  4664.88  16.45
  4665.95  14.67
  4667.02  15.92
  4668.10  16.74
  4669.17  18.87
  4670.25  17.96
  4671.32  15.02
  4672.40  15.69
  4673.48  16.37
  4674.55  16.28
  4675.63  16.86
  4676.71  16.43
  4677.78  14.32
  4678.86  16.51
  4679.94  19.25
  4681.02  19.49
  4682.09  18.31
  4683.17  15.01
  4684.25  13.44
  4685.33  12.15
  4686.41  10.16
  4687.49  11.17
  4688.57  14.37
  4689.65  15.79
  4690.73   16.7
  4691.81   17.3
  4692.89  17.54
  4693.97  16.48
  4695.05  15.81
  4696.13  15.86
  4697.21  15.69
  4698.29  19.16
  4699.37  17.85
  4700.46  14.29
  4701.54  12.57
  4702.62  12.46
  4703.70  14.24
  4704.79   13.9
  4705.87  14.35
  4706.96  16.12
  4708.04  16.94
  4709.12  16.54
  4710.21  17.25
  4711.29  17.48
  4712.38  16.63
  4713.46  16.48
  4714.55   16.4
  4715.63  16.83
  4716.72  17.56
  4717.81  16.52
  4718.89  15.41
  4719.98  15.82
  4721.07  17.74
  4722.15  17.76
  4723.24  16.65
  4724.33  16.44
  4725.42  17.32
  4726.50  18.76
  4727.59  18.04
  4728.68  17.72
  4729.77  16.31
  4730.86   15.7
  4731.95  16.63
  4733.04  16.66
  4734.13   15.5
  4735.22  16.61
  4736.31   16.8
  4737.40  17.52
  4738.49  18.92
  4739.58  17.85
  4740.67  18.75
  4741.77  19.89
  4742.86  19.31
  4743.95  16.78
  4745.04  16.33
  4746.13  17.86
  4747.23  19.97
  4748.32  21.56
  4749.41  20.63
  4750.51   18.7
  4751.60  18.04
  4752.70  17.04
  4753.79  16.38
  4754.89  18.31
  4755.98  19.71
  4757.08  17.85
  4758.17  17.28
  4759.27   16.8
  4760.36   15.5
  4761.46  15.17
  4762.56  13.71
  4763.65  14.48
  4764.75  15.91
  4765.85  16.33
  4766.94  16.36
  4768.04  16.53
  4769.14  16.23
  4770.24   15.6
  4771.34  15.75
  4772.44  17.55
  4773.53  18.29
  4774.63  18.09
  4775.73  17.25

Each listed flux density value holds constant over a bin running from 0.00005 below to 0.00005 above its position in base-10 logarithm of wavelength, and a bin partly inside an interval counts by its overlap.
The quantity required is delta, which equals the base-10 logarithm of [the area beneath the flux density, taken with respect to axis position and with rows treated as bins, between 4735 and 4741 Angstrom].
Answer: 2.028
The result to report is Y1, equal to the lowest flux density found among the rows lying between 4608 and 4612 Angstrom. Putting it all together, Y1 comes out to 14.23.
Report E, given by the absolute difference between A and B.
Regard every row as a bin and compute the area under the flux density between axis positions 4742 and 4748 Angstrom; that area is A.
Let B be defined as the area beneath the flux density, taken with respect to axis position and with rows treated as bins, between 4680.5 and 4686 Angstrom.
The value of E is 24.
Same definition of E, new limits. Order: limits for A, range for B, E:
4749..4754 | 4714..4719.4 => 2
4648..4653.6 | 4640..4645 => 19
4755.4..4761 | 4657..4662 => 15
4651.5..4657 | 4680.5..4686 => 2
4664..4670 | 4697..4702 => 20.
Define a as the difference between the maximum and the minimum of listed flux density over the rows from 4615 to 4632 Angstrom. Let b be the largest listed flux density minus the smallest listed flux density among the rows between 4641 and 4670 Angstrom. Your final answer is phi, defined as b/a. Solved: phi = 1.5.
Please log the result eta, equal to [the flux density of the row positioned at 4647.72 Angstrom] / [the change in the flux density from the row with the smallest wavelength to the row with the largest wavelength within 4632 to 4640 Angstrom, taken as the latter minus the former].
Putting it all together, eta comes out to -18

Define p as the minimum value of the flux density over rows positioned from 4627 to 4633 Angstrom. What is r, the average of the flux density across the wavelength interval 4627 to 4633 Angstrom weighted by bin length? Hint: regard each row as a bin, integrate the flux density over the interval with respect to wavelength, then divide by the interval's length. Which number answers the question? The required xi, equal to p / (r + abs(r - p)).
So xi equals 0.83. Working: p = 16.7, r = 18.5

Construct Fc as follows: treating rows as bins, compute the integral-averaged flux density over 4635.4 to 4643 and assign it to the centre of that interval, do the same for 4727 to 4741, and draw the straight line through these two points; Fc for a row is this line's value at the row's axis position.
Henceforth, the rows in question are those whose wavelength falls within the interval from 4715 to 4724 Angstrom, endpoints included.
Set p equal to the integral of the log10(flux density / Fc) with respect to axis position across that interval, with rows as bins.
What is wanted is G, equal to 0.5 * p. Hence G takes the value -0.053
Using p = -0.11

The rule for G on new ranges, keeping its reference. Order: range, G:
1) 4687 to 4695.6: -0.208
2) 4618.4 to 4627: -0.044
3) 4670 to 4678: -0.142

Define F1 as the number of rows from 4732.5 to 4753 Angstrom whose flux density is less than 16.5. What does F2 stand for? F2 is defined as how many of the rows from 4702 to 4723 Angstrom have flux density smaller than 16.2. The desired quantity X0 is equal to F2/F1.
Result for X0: 3.5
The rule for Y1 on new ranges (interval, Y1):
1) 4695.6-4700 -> 15.69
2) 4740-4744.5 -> 16.78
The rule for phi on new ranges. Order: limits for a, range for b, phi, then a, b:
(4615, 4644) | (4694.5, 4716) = 0.8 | 8.6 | 6.7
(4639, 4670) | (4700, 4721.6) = 0.7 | 7.8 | 5.3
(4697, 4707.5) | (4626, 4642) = 0.5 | 6.7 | 3.6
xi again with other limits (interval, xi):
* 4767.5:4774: 0.88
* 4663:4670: 0.79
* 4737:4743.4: 0.88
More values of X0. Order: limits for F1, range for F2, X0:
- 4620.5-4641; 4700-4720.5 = 9.0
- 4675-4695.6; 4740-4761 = 0.1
